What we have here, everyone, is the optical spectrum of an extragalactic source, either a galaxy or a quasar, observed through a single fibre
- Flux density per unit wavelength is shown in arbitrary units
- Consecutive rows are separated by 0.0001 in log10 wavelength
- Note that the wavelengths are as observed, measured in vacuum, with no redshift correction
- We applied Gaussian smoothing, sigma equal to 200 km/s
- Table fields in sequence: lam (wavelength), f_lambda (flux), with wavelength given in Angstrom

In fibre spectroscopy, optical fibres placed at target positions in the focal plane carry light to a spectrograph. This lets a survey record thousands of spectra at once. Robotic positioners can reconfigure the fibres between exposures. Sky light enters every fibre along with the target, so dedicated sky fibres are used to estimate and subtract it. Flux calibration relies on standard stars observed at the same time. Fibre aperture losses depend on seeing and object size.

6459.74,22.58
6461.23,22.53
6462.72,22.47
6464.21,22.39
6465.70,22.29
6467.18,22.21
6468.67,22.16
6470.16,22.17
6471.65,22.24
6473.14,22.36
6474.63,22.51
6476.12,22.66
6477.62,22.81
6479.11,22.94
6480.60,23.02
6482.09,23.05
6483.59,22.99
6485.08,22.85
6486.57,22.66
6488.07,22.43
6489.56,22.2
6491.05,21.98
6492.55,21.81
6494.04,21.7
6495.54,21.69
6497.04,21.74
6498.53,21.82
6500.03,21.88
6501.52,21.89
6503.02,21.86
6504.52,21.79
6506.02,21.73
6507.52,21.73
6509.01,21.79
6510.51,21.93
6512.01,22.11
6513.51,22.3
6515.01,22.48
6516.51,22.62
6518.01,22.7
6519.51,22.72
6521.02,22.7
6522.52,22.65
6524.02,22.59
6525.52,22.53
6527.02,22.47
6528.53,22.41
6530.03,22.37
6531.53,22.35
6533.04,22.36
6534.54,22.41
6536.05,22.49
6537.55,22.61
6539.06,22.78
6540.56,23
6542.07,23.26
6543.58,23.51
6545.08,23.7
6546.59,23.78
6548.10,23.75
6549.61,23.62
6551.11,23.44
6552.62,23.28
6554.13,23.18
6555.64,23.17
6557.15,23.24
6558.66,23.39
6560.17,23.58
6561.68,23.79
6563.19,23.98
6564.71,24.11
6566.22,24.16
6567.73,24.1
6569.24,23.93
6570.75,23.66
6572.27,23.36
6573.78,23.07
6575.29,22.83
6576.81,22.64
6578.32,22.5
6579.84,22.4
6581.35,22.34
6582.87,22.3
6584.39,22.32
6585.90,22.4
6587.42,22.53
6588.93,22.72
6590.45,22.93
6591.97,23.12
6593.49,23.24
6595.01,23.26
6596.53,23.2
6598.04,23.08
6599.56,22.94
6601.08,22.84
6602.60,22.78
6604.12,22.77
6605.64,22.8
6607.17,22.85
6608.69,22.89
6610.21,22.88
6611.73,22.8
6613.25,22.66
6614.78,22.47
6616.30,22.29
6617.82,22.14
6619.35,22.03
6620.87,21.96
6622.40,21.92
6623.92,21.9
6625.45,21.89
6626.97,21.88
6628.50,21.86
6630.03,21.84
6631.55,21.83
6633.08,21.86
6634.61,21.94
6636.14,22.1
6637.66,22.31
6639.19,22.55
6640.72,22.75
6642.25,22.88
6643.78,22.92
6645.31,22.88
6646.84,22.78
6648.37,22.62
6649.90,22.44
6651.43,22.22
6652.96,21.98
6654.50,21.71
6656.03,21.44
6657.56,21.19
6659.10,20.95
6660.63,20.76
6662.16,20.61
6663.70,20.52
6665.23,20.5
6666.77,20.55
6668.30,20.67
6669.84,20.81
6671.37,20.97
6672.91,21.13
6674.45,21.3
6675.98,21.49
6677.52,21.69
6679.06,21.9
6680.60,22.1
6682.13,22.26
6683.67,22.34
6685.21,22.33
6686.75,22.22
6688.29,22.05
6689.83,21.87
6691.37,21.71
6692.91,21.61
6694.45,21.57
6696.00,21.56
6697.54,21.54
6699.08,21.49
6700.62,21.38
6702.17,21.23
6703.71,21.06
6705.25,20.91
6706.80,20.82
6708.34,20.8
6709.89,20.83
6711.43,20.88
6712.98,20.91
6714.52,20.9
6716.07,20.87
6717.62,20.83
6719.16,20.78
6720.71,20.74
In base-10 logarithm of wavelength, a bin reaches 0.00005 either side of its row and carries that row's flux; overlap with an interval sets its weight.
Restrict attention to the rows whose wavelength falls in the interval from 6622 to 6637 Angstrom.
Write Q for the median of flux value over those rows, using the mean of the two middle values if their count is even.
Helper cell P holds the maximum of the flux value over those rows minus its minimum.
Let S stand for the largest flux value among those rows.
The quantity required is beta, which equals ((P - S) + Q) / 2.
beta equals 0.03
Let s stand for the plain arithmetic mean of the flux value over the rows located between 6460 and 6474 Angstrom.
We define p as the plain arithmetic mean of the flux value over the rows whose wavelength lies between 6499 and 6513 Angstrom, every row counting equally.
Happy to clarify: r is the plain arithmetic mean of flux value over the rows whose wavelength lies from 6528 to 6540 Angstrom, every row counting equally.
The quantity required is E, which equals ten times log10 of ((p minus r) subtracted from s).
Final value 13.6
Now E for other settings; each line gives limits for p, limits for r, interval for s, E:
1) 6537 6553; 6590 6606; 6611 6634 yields 13.4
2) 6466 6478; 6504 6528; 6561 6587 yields 13.6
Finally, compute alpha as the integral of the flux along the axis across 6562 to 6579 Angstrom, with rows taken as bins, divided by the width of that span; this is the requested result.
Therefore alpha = 23.5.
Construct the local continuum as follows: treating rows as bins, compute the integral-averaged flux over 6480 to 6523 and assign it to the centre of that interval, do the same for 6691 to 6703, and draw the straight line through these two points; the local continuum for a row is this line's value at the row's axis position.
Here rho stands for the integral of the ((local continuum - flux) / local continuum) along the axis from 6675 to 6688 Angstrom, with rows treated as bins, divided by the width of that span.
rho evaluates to -0.022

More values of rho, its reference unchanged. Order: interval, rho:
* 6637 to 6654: -0.040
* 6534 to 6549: -0.048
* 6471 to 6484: -0.018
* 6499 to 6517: 0.009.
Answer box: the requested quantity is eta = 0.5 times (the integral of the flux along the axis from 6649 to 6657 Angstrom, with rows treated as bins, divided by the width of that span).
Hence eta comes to 11.0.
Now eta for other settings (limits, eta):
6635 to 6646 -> 11.3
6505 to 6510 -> 10.9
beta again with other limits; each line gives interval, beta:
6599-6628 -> 0.39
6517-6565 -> 0.37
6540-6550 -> 0.31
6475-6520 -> 0.23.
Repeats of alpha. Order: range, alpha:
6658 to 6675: 20.8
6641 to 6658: 22.3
